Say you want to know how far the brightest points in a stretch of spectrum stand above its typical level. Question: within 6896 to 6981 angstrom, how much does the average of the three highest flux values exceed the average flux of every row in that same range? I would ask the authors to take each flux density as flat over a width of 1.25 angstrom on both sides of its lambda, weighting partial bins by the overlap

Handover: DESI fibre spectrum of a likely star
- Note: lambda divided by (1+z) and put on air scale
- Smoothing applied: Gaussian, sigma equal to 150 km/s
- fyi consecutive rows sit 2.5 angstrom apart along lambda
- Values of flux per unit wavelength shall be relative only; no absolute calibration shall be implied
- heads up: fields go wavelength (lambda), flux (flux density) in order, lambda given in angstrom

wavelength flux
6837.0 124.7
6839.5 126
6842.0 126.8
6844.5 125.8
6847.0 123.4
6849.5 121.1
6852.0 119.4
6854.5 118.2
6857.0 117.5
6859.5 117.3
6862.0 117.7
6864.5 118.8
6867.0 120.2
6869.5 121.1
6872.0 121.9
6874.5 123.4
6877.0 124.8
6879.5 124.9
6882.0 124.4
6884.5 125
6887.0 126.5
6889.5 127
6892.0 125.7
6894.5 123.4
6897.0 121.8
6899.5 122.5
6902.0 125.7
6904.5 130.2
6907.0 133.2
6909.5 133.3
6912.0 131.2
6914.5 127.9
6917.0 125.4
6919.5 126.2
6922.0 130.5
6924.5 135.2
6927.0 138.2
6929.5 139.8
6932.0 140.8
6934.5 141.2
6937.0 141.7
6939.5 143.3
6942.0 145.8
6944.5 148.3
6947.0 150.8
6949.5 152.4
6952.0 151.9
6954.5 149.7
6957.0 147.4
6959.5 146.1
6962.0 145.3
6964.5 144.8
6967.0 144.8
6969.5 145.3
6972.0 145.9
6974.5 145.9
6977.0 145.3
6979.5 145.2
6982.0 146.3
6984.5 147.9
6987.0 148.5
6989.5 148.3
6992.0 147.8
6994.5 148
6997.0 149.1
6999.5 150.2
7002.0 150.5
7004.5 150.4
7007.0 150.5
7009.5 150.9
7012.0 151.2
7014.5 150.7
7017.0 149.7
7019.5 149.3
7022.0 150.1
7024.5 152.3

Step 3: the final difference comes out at 12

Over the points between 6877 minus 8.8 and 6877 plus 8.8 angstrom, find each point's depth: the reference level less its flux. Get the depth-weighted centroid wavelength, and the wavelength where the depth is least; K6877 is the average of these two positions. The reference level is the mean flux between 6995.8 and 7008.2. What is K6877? 6880.6 angstrom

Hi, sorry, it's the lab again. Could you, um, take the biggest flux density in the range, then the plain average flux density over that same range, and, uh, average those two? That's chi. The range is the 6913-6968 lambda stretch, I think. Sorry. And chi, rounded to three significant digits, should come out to 147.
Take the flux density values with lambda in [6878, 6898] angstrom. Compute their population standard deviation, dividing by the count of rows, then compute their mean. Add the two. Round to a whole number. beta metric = 126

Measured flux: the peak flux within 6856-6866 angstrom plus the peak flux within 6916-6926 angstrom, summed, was 254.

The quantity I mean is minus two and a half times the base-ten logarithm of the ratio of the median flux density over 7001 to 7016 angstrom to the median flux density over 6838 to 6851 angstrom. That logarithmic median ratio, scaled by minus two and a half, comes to -0.20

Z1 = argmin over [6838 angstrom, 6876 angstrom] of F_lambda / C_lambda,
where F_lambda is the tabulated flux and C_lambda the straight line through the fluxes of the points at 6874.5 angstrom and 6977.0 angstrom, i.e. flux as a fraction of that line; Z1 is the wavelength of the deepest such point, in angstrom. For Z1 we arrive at 6862.0 angstrom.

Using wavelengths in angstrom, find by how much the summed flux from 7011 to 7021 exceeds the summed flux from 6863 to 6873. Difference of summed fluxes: 119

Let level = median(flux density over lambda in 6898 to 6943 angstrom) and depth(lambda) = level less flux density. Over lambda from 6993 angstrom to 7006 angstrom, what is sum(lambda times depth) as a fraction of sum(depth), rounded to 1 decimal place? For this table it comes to 6999.7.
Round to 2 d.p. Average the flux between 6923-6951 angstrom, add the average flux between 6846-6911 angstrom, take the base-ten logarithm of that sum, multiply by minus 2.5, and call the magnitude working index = -6.07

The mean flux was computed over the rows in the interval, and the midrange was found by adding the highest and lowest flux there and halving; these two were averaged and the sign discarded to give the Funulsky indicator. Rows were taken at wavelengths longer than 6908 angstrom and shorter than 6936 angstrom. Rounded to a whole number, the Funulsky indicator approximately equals 133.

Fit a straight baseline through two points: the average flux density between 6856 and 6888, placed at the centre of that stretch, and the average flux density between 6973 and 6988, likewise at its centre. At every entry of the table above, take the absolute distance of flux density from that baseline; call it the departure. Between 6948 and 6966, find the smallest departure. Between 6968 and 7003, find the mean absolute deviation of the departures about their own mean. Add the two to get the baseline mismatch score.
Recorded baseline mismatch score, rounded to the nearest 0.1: 2.3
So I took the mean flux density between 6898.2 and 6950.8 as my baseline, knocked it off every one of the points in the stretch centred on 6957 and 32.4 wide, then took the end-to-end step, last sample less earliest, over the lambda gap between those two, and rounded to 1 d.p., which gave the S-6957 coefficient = 0.0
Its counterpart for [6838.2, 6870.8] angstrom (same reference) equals -0.2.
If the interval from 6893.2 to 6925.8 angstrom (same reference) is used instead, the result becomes 0.4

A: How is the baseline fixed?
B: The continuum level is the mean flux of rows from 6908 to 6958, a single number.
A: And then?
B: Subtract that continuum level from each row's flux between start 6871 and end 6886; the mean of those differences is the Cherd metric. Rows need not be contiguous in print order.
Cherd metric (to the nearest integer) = -16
